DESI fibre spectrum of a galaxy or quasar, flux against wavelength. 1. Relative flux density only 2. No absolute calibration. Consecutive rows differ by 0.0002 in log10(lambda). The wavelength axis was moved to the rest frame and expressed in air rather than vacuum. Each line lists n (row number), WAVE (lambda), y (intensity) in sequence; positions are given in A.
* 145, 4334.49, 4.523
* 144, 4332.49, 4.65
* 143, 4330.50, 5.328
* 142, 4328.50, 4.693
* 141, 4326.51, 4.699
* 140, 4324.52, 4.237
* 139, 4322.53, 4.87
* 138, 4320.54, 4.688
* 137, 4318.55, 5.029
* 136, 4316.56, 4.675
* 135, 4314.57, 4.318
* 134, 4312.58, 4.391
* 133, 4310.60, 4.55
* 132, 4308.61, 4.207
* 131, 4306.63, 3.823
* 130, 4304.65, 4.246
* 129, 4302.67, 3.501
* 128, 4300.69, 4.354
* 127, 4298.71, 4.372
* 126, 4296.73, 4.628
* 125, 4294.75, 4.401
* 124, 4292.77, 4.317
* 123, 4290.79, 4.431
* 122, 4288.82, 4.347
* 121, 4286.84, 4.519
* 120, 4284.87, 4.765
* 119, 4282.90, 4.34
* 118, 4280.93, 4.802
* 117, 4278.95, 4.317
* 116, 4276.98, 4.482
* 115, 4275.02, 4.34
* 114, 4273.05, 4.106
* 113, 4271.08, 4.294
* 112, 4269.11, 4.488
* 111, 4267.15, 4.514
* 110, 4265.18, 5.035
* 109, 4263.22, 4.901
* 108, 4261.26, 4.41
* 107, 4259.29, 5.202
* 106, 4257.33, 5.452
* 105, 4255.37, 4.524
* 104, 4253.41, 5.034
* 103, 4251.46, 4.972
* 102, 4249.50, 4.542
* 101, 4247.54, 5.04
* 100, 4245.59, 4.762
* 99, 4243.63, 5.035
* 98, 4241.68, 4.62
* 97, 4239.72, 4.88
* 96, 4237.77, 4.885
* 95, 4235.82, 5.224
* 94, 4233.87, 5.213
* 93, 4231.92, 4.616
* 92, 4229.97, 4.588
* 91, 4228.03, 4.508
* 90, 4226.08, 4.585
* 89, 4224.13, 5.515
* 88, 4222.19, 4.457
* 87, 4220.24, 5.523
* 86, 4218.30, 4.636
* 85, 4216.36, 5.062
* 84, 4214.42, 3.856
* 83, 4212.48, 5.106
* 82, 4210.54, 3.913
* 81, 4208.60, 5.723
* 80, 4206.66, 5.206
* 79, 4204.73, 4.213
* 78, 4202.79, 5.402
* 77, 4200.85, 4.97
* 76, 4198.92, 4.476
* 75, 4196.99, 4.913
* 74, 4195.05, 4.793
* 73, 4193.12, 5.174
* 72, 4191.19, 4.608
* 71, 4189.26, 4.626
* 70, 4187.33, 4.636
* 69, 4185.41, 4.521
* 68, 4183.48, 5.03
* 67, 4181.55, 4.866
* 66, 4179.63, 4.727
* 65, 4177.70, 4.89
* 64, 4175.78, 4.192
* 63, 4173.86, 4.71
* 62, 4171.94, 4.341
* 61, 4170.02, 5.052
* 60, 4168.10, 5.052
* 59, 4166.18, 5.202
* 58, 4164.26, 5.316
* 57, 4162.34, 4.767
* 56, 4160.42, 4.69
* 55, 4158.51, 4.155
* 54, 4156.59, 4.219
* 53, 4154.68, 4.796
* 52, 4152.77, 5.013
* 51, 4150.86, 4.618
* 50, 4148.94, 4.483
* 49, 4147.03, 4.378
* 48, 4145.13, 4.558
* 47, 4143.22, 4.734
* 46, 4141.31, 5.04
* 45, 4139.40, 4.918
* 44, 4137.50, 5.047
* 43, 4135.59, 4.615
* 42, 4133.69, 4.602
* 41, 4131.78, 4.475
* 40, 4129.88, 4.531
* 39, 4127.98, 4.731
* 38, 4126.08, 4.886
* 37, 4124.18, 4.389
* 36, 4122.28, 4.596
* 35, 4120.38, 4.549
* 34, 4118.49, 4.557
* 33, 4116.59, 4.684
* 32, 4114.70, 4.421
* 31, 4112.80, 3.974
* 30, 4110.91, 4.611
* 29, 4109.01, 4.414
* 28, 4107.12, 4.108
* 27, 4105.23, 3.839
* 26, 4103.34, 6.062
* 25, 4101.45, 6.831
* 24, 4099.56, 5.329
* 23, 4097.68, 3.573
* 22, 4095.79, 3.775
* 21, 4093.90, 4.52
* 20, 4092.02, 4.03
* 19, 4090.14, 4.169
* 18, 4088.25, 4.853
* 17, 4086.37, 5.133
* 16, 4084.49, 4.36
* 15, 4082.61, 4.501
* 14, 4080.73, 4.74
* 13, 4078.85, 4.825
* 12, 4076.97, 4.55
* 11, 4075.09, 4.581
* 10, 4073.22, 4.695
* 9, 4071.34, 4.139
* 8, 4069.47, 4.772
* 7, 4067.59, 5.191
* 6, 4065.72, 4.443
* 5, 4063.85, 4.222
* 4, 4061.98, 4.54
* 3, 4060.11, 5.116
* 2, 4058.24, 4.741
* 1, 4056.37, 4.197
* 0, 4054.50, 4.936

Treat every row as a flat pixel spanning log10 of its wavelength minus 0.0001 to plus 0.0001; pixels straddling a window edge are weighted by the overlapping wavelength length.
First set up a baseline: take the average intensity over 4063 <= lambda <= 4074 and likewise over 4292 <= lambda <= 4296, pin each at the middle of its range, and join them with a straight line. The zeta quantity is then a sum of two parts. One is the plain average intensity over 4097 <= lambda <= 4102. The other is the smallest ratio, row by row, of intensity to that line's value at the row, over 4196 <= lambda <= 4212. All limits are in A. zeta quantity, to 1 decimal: 6.1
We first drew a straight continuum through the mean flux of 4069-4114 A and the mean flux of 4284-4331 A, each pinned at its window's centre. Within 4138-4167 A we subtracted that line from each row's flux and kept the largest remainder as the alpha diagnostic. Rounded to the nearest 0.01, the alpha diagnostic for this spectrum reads 0.76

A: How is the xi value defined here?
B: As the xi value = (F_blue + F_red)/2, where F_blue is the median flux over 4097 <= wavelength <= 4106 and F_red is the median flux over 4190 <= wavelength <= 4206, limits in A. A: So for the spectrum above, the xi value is 5.1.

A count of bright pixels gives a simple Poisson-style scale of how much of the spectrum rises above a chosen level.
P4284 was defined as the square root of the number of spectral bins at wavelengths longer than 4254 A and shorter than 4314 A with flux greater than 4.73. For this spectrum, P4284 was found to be 2.4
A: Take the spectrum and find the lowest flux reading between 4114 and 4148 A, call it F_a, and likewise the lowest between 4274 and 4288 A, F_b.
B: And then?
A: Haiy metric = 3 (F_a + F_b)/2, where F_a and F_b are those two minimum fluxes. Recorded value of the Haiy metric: 13.0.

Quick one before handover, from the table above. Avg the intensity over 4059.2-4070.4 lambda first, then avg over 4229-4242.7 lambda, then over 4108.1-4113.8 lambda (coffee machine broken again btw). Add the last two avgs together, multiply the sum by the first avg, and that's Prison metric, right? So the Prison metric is 43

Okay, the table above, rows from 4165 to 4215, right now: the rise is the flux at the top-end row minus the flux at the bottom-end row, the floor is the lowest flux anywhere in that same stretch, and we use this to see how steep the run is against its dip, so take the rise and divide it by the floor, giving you -0.3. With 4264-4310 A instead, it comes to -0.2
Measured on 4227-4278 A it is 0.0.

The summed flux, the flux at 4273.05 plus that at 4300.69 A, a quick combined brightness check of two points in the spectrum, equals 8.5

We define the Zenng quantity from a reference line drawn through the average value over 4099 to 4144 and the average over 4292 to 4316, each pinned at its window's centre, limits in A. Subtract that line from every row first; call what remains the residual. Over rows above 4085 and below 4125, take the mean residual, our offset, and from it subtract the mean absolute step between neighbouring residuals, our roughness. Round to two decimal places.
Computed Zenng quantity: -0.76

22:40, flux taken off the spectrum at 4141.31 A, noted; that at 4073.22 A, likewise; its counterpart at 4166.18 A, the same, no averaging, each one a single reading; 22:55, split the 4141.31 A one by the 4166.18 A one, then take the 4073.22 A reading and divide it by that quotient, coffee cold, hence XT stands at 4.85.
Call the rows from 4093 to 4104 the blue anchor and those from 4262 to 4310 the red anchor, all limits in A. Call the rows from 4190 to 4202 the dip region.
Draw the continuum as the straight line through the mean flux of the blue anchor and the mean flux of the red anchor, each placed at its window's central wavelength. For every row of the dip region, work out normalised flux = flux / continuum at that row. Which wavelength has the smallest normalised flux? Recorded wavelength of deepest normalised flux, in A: 4198.92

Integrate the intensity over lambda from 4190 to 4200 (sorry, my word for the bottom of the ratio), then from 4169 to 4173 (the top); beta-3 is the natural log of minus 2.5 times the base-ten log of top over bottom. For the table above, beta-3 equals 0.0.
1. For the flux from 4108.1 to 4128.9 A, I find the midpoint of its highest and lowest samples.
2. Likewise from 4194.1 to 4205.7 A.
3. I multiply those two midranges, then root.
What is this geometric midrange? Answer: 4.61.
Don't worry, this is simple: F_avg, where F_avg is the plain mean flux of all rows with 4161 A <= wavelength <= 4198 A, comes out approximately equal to 4.81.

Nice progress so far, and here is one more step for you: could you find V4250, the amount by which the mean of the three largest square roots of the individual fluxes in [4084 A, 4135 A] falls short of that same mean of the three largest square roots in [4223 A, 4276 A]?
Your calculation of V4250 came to -0.14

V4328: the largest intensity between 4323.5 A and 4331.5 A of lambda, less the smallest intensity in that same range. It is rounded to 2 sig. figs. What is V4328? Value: 1.1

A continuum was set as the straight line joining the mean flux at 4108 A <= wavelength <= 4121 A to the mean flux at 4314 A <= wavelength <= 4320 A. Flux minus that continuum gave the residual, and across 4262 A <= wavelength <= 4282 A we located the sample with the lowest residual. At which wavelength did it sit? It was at 4273.05 A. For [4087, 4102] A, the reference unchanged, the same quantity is 4097.68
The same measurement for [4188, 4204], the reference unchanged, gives 4198.92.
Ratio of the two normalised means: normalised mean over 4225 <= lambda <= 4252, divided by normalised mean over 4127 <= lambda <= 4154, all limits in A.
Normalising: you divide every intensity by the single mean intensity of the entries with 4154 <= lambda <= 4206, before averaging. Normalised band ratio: 1.026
